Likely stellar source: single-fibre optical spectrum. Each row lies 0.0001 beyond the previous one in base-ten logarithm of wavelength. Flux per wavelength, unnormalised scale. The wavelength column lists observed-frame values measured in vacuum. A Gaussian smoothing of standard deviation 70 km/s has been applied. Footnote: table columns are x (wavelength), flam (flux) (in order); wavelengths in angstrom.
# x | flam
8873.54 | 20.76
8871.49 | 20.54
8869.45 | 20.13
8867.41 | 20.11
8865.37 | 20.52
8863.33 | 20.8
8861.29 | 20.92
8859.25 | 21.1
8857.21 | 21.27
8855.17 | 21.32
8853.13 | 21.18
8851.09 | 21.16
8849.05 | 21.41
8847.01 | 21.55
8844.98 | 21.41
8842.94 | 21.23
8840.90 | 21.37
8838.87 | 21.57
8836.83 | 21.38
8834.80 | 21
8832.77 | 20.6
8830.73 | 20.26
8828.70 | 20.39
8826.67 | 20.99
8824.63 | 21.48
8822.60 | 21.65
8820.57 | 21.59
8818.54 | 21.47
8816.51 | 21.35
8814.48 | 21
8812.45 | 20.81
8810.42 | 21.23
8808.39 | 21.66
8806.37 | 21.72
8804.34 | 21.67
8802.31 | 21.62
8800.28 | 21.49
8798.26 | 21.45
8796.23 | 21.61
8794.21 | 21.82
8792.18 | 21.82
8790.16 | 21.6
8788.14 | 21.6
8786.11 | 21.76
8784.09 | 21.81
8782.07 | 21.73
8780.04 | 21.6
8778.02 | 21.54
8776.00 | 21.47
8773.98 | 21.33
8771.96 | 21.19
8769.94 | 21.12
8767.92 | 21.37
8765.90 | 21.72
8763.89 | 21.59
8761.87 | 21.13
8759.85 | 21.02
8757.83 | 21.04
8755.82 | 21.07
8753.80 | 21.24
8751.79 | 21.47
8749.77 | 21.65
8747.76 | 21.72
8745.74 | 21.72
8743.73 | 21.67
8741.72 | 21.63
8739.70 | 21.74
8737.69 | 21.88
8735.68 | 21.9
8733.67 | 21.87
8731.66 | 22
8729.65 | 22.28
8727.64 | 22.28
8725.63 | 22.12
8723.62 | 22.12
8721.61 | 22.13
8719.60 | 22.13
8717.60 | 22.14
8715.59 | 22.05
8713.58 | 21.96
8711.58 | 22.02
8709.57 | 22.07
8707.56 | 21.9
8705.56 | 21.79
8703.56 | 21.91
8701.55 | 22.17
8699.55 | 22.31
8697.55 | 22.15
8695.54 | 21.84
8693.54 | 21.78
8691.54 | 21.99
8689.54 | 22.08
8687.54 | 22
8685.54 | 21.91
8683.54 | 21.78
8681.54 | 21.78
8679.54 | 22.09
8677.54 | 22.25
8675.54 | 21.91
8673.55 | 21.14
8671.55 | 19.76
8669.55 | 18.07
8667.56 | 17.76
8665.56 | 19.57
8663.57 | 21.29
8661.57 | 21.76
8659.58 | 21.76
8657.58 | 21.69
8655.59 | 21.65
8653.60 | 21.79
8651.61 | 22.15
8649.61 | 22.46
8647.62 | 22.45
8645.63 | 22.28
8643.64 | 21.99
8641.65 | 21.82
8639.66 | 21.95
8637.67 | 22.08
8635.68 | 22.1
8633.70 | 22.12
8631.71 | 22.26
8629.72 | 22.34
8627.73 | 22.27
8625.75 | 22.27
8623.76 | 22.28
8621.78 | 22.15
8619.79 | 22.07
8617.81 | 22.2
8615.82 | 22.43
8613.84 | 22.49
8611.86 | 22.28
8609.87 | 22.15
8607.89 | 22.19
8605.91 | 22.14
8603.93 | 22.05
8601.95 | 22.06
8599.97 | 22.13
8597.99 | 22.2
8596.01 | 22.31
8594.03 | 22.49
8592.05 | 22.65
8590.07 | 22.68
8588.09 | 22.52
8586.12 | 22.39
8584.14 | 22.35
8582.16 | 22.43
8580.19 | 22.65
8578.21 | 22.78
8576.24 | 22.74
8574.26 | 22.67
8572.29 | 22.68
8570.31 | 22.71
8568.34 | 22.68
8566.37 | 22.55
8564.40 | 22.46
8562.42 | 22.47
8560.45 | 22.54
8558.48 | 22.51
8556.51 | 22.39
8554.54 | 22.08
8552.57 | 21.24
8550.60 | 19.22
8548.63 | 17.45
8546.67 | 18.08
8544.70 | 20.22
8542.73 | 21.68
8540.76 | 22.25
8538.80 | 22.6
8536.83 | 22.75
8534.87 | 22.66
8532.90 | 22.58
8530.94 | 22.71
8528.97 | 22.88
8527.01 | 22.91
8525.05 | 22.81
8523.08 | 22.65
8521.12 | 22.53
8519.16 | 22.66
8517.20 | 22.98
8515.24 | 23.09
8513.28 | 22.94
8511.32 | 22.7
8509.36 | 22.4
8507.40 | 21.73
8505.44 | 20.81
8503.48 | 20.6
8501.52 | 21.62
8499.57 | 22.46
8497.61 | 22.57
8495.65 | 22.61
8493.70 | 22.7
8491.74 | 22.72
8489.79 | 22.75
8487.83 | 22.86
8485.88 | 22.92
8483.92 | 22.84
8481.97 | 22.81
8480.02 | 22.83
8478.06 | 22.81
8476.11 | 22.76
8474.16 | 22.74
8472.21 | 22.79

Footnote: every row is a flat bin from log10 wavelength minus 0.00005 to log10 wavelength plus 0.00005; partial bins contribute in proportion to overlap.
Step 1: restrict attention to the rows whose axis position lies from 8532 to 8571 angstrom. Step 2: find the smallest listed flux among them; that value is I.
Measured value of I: 17.45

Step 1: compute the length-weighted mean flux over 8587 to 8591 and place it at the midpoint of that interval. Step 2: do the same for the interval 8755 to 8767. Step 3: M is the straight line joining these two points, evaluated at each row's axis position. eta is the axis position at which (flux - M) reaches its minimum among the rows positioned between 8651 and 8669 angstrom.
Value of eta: 8667.56 angstrom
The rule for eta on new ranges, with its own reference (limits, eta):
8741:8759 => 8757.83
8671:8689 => 8671.55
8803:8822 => 8812.45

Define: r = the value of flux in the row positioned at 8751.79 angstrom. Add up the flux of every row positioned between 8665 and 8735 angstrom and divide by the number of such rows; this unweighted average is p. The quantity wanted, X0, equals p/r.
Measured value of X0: 1.01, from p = 21.6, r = 21.47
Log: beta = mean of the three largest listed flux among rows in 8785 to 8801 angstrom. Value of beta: 21.8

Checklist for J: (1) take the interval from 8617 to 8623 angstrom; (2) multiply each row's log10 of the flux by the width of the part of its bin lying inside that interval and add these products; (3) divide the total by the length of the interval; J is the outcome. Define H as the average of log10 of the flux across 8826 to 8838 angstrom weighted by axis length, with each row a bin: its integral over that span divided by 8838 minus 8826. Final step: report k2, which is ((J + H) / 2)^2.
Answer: 1.77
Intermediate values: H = 1.32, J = 1.35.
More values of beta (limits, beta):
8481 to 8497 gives 22.9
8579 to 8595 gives 22.7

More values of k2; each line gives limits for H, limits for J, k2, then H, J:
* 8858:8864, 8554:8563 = 1.79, 1.32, 1.35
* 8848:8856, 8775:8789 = 1.77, 1.33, 1.33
